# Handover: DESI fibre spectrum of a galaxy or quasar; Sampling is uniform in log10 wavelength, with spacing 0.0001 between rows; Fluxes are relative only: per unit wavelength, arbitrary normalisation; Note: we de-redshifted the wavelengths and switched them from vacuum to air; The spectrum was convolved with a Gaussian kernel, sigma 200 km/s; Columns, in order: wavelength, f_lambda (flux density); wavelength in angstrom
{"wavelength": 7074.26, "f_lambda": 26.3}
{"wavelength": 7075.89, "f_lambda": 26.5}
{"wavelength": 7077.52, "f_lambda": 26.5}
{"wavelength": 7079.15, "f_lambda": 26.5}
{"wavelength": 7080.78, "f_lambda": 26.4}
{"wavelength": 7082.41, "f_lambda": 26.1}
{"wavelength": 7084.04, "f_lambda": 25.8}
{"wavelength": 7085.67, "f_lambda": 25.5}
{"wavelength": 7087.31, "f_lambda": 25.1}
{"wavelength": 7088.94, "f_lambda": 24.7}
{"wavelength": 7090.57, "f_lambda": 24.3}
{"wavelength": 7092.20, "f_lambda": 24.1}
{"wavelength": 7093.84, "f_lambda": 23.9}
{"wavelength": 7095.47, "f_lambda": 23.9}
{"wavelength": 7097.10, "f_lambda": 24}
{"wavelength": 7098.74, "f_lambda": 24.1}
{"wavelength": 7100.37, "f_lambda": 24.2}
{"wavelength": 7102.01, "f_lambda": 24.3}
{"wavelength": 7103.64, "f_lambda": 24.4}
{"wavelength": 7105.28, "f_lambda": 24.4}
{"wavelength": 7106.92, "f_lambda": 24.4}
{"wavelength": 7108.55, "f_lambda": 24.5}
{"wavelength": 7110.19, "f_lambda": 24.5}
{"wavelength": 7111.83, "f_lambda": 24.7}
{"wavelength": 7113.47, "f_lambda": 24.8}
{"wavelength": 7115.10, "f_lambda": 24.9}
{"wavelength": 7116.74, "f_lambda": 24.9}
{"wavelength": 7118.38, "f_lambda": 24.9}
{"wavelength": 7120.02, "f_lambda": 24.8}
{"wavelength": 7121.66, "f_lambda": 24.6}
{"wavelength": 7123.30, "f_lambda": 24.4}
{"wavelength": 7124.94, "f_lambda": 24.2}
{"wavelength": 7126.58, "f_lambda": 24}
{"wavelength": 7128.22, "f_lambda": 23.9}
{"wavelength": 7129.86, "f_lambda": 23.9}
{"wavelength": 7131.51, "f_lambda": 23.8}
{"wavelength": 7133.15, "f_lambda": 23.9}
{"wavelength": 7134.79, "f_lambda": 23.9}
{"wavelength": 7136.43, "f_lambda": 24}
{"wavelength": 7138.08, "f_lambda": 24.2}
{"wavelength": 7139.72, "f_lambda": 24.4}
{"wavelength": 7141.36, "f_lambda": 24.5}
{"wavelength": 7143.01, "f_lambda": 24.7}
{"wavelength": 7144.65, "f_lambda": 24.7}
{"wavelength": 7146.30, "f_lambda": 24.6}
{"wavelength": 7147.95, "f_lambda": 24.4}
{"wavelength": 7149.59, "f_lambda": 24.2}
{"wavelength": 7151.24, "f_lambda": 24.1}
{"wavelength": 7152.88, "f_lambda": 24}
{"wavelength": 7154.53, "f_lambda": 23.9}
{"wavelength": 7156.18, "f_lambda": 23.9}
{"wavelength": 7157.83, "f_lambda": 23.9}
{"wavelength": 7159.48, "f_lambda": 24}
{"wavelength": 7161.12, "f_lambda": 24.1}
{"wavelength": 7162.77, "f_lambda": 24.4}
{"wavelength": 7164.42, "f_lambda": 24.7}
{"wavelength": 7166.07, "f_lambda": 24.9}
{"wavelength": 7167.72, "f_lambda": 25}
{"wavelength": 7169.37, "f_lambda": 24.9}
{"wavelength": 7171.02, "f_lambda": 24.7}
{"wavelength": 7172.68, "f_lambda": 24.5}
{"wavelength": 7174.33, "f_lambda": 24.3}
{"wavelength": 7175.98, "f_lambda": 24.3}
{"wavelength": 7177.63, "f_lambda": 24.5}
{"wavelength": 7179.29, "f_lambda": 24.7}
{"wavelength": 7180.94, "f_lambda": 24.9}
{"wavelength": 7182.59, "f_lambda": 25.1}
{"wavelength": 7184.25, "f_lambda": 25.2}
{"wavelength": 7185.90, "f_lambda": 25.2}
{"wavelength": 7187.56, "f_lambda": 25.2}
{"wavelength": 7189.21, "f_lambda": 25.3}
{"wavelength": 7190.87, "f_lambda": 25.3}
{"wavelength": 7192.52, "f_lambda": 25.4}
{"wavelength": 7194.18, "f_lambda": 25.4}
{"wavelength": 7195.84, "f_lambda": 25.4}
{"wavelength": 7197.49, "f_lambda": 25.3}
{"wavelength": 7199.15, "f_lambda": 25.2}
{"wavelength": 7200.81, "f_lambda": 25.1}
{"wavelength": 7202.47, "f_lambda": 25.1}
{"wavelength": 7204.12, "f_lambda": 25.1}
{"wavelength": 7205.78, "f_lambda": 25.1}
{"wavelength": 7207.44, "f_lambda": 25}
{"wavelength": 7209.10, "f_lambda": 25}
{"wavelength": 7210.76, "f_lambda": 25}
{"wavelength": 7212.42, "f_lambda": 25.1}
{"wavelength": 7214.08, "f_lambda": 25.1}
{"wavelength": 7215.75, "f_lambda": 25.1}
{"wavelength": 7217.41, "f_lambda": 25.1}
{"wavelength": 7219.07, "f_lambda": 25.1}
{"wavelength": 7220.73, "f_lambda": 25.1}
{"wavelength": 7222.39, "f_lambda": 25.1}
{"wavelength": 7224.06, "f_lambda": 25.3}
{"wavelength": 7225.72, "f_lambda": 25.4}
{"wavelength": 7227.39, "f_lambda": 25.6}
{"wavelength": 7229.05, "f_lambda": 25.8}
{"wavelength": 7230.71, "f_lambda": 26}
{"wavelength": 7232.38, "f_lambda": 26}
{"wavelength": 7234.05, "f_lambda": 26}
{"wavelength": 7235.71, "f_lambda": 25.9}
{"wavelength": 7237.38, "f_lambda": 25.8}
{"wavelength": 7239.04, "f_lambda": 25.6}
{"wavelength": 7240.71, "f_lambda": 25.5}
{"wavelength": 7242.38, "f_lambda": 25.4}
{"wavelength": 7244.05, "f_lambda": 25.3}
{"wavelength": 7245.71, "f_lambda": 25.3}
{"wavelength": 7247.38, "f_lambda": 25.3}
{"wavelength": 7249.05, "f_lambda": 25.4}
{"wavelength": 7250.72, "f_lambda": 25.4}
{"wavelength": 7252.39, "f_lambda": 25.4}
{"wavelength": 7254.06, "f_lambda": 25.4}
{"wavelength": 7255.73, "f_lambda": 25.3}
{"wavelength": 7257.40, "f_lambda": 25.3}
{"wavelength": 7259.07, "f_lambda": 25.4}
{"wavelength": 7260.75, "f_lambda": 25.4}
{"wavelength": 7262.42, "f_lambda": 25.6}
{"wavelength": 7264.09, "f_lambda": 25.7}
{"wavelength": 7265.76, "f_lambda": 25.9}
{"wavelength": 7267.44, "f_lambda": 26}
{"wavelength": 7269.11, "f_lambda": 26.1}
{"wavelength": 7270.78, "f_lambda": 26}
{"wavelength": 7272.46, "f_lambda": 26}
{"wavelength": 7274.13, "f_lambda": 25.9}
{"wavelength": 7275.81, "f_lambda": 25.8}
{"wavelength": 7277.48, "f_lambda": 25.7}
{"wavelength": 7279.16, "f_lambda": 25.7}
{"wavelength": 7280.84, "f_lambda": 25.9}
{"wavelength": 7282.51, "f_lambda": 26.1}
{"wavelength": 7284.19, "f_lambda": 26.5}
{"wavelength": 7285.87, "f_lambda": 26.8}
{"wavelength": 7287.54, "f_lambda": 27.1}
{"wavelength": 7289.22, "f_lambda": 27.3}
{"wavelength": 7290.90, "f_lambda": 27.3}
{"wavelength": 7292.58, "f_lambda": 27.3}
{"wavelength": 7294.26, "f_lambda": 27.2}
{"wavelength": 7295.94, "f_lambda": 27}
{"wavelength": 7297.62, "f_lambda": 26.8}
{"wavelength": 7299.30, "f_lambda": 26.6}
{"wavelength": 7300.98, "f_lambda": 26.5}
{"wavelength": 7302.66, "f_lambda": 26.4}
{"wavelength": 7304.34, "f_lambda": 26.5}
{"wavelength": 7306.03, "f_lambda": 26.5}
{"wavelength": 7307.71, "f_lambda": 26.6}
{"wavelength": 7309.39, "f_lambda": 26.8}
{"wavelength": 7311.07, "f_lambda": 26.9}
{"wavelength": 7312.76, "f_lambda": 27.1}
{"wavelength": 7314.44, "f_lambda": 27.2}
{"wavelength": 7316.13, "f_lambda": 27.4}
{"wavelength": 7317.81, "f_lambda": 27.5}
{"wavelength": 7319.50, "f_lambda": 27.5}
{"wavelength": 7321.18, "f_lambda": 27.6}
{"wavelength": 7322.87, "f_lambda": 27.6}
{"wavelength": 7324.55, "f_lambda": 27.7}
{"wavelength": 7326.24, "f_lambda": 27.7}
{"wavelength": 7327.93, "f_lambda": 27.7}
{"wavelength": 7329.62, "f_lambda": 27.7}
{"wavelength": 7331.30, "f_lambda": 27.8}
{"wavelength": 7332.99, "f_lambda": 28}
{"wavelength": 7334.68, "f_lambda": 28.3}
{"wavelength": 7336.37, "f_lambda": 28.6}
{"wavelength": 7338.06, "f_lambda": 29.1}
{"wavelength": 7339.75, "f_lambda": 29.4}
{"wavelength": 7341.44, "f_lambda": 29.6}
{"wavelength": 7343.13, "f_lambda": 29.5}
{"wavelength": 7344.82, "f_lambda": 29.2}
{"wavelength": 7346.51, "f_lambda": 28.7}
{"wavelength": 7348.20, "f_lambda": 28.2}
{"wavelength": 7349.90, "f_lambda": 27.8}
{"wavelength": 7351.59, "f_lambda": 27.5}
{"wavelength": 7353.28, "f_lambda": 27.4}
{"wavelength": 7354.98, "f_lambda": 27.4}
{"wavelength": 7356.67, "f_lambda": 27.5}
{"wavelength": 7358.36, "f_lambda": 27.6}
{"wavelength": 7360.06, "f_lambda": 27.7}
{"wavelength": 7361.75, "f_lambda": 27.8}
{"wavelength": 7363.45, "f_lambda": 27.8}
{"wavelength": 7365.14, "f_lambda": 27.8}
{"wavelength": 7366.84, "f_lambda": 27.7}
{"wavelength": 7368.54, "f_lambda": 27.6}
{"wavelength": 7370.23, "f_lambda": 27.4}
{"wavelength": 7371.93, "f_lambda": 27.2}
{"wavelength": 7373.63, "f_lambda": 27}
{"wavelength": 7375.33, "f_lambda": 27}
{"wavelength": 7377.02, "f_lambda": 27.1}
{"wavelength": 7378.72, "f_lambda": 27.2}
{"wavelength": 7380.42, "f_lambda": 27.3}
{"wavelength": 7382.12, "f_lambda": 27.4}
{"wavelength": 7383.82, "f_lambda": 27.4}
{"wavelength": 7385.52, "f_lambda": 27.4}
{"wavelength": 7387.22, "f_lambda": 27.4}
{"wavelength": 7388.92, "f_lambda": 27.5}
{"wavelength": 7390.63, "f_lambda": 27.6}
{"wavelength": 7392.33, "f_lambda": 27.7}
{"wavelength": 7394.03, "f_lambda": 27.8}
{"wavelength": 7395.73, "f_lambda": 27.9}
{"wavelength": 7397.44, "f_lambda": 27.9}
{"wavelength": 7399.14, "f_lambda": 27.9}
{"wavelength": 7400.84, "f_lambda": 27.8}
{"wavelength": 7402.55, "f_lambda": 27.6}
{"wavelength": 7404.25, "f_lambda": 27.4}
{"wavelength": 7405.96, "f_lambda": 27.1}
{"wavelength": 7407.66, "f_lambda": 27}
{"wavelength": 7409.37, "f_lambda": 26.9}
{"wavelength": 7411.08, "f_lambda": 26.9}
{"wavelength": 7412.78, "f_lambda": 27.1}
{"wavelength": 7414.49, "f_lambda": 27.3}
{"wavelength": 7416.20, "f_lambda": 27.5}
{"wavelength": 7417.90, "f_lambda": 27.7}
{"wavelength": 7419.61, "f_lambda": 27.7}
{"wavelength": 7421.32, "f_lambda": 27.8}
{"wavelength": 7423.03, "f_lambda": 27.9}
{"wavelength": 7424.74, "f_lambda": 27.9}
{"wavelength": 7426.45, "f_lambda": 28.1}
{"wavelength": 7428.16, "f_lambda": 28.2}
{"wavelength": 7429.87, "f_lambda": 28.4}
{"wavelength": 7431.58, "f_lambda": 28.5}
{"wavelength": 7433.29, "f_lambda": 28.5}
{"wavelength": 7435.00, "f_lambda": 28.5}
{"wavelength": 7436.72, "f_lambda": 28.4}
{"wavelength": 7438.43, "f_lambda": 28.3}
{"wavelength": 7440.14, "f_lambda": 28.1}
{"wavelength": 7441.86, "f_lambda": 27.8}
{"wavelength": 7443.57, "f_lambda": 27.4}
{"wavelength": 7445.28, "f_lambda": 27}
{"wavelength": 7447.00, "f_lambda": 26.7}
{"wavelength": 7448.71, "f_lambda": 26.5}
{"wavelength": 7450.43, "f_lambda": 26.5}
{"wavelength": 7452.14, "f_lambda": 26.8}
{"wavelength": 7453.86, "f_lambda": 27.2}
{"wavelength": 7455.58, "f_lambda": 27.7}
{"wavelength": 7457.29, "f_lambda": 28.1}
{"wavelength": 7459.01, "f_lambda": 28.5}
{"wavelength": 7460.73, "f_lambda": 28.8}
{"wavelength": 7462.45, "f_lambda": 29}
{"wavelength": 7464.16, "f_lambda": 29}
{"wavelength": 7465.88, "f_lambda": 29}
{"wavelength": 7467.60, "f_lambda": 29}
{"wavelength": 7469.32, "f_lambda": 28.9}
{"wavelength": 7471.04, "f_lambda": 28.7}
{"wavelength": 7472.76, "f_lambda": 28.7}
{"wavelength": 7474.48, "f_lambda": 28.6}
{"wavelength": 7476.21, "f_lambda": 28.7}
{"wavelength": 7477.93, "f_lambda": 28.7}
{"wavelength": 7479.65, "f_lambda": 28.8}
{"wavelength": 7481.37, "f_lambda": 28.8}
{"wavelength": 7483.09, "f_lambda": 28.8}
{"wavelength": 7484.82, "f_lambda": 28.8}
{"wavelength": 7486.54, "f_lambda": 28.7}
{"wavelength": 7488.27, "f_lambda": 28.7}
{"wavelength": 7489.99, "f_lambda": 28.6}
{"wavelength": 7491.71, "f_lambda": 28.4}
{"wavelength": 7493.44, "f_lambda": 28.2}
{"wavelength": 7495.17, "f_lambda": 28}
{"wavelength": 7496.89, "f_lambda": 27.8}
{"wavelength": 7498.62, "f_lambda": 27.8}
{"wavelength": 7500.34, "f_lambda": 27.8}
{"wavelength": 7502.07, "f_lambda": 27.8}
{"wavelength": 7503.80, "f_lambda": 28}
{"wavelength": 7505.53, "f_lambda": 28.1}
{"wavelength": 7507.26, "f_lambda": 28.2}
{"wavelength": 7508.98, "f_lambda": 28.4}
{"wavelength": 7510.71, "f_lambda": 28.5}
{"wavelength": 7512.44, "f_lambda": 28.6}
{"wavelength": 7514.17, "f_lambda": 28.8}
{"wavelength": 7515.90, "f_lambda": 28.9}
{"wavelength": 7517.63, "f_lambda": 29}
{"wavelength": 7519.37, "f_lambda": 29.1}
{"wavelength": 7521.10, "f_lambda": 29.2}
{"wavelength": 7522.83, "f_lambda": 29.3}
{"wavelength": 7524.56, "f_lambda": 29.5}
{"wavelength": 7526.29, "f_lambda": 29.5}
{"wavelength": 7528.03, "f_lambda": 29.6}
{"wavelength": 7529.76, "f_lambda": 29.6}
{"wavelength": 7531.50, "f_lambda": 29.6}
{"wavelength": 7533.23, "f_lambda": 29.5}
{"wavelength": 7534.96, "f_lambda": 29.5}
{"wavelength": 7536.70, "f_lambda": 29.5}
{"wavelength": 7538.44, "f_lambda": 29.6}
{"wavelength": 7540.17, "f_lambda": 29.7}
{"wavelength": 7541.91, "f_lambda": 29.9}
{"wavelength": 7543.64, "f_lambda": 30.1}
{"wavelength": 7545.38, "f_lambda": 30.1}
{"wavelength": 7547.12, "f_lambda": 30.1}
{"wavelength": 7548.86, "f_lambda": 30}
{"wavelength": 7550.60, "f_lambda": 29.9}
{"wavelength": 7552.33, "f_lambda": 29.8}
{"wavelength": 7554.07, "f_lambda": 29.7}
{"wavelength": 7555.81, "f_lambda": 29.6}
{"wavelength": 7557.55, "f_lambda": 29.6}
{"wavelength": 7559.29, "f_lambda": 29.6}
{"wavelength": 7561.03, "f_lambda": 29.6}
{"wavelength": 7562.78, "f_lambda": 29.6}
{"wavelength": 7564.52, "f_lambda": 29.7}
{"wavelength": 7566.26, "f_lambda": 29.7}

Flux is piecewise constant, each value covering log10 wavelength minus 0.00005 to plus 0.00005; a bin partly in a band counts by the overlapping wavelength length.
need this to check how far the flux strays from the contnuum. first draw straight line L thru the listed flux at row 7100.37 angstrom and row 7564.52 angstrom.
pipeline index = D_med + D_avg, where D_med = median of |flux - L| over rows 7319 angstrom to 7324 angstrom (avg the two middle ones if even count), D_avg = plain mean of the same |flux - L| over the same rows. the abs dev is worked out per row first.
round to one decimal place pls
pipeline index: 1.5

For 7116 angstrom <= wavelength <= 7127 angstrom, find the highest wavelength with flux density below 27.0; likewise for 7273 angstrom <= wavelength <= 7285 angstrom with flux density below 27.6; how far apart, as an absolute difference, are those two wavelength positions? 157.6 angstrom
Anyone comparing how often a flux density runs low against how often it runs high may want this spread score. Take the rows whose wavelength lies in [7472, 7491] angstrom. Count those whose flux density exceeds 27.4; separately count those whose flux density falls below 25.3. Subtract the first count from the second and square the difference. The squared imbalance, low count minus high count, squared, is 121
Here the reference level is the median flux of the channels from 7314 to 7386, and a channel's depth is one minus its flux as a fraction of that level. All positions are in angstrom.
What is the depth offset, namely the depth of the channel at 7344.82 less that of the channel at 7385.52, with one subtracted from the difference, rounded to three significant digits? -1.07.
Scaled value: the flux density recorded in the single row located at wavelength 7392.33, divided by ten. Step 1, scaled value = 2.77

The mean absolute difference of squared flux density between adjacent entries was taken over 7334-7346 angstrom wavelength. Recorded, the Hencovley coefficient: 16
